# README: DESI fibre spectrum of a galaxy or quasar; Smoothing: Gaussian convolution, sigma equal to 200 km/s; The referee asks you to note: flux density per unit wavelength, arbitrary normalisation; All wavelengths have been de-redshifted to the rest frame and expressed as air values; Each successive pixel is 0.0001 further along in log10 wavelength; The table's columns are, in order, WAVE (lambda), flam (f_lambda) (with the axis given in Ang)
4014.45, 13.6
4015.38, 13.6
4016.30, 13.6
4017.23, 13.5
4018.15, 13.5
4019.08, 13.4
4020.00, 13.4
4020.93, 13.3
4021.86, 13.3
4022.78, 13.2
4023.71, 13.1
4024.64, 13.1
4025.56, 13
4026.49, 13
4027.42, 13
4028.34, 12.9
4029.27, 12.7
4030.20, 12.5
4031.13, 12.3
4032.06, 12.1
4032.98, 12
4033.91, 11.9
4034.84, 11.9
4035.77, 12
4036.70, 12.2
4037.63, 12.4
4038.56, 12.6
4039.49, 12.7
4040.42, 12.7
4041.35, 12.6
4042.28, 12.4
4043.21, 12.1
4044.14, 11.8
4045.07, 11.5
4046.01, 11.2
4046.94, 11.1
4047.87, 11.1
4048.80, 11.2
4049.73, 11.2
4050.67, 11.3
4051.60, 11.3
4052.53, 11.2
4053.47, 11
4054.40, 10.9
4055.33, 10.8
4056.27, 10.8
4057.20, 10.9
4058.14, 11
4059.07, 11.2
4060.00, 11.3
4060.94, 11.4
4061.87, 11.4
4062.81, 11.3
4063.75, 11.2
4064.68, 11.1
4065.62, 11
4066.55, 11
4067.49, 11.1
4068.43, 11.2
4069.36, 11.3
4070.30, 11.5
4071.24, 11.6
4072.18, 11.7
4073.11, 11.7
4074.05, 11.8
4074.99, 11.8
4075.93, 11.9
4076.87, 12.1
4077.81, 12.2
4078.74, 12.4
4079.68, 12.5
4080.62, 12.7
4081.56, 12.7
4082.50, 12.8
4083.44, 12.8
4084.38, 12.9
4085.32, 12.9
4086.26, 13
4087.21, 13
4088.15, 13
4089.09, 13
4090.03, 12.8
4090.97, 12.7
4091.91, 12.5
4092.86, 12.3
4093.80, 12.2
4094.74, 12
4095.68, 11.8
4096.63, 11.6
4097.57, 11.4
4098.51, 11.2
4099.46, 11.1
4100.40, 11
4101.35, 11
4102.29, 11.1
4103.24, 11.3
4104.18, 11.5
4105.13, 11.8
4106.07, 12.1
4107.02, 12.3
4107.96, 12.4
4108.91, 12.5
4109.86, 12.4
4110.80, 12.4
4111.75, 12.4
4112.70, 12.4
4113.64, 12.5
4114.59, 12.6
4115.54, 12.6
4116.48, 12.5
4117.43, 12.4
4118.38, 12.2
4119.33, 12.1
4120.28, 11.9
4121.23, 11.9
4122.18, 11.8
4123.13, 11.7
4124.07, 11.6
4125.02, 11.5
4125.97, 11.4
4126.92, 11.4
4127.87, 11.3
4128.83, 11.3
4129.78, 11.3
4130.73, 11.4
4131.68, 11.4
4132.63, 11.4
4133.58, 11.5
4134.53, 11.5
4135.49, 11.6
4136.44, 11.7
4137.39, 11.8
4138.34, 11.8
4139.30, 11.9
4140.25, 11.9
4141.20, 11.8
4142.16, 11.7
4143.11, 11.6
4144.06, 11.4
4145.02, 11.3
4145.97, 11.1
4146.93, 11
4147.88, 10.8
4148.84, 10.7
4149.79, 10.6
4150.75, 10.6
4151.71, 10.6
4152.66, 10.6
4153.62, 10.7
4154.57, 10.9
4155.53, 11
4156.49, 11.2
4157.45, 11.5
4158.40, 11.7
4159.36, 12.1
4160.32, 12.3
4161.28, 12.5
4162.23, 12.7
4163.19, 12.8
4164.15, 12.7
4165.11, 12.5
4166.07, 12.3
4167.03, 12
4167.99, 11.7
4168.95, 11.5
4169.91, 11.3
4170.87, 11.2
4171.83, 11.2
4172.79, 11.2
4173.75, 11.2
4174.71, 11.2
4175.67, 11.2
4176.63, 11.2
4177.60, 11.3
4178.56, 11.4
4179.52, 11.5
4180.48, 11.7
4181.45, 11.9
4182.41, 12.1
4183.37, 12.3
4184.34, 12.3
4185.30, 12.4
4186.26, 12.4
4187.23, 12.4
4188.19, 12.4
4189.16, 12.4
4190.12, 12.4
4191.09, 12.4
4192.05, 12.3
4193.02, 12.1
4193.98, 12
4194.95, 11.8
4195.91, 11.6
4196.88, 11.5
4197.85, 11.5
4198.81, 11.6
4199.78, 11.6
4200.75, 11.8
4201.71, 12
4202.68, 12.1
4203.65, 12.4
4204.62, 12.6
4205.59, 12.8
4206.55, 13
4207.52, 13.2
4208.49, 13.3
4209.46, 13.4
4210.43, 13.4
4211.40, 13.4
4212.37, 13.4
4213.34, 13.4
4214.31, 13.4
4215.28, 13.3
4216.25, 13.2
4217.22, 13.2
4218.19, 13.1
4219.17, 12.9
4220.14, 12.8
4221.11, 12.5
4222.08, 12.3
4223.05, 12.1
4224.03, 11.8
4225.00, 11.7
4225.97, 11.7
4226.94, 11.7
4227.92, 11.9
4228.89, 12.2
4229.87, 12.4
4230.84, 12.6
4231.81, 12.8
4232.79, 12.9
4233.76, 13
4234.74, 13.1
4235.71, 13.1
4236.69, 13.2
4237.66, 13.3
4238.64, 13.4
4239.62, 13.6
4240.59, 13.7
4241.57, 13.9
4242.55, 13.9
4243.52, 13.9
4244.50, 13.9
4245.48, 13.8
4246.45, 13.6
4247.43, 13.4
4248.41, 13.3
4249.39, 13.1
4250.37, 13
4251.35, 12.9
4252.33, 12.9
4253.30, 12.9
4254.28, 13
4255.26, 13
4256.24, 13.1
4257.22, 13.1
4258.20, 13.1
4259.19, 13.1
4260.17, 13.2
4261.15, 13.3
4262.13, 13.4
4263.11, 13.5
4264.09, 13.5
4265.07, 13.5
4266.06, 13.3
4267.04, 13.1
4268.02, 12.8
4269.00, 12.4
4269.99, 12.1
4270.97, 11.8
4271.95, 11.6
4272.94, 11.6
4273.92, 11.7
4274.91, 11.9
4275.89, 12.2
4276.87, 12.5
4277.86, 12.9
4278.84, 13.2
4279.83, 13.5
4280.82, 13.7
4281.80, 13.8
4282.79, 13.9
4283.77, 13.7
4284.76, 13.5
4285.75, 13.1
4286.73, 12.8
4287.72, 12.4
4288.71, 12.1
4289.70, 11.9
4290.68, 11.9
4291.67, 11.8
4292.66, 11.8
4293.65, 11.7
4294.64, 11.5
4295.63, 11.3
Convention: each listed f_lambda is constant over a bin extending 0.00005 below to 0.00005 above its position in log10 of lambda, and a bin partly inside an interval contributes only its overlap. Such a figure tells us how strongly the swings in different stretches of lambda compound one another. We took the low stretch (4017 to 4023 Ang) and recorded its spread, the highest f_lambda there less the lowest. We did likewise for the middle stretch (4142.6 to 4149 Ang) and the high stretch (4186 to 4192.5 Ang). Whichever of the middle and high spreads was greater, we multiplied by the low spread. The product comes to 0.3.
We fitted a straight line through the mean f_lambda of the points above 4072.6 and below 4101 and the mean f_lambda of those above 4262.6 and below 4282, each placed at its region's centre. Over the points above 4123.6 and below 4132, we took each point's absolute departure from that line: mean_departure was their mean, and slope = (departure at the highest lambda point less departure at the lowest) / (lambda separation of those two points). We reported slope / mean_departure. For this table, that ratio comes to 0.030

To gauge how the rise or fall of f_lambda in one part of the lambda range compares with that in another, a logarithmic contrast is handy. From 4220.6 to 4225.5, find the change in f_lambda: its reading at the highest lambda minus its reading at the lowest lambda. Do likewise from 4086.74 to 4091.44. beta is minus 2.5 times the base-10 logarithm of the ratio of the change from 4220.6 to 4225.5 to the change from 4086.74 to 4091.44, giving -1.1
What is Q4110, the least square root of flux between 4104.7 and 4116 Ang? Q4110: 3.44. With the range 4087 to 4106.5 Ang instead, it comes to 3.32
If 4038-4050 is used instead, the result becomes 3.33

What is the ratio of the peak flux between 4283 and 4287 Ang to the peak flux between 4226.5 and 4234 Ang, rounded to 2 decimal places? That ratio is 1.05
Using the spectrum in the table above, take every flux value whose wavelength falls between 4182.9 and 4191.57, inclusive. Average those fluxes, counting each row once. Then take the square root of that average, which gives 3.52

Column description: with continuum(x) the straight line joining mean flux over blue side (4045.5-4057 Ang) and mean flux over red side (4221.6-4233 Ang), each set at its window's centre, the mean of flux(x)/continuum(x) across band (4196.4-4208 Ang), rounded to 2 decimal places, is 1.01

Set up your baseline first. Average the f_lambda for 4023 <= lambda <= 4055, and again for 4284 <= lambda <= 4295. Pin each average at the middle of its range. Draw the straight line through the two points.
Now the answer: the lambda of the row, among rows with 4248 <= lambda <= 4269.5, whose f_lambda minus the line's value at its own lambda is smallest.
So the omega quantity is 4269.00 Ang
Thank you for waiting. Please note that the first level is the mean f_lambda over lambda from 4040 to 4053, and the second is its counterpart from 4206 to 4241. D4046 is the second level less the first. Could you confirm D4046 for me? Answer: 1.3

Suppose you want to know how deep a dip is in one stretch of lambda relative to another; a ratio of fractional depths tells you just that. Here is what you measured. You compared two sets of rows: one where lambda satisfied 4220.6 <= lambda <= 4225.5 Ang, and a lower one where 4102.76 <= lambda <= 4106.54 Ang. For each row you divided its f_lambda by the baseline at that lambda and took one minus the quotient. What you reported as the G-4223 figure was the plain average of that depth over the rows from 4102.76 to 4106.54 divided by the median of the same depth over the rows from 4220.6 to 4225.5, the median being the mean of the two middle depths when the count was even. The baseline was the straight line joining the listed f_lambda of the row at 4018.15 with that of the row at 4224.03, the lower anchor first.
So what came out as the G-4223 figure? -3.5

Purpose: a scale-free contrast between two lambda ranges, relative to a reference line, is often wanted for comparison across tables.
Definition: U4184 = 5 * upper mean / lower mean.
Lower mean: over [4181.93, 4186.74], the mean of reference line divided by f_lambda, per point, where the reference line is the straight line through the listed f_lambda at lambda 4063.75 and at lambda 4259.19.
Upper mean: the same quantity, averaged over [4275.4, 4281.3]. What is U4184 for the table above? 5.1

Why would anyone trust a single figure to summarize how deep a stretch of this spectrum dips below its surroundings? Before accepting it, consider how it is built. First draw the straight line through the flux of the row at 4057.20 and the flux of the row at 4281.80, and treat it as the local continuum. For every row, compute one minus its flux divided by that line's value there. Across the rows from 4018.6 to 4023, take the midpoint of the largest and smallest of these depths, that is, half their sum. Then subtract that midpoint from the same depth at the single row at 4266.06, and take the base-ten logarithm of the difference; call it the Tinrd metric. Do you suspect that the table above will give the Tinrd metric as -0.53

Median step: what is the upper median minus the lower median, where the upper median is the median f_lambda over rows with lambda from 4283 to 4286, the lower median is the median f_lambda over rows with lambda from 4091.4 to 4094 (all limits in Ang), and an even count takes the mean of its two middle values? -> 1.2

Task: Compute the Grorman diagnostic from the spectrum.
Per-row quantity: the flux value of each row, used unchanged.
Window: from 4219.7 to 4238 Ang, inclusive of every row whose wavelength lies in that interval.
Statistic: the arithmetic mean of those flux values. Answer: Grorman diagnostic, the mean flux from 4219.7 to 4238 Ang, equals 12.5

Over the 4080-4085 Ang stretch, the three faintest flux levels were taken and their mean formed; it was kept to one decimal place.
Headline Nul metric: 12.7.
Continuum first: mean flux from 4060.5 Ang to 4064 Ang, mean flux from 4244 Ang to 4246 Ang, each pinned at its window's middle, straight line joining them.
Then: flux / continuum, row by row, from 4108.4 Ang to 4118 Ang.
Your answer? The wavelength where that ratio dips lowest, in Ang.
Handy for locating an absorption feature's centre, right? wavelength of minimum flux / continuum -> 4117.43 Ang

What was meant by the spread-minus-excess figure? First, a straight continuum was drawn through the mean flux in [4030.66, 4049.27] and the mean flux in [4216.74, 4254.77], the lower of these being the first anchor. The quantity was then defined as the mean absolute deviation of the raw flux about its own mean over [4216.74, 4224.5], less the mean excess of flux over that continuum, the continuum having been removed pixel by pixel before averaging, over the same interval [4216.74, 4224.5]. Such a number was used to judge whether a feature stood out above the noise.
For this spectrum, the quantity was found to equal 0.69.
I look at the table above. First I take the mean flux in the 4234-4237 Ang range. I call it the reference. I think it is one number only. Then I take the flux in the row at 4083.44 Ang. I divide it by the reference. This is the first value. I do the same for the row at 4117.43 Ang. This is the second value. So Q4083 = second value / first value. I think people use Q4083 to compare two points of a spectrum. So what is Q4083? 0.97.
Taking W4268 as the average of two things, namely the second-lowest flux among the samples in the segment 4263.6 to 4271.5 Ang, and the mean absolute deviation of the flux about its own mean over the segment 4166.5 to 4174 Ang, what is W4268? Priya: 6.17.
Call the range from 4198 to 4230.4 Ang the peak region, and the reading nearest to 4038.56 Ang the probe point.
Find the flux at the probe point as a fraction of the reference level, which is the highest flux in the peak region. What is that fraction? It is 0.94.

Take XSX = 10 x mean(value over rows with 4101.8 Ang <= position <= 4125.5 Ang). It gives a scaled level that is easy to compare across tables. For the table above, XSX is 121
